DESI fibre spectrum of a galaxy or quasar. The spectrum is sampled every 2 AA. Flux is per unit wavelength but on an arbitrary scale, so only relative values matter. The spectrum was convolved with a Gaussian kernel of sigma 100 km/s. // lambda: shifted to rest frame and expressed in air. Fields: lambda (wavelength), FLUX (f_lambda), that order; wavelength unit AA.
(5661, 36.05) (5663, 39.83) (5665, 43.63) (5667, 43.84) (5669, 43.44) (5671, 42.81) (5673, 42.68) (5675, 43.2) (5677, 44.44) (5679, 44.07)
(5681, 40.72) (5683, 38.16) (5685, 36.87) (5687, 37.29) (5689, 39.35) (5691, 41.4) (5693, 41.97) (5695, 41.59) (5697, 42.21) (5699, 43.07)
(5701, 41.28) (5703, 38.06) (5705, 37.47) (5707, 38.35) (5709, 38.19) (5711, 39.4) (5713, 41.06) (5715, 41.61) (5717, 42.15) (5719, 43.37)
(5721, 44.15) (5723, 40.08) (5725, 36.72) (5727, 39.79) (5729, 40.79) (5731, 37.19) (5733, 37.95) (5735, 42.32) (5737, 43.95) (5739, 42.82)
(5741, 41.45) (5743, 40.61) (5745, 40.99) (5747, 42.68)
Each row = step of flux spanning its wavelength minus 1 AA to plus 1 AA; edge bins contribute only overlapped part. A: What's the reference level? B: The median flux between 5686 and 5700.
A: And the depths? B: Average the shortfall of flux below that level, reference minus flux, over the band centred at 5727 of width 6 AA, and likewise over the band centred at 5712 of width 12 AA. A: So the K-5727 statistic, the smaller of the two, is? 1.5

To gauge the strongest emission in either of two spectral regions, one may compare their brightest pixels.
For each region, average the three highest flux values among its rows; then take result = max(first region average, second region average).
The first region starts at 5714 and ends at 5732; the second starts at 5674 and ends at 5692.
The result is 43.9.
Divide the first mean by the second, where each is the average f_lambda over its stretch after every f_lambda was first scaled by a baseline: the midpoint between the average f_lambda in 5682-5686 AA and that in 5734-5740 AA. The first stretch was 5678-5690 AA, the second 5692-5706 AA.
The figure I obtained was 0.97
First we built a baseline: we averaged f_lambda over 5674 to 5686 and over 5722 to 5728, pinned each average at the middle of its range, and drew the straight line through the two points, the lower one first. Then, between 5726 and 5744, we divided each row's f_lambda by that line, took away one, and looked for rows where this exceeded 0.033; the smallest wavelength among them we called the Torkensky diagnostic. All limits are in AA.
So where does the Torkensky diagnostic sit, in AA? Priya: 5729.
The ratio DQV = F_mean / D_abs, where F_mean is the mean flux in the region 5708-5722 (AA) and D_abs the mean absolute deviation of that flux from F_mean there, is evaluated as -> 25.9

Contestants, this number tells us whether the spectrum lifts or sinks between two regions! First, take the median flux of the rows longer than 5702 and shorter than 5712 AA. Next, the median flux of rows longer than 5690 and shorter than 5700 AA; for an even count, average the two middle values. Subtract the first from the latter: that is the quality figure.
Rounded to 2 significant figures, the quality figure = 3.8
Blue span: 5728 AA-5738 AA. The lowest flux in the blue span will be 37.19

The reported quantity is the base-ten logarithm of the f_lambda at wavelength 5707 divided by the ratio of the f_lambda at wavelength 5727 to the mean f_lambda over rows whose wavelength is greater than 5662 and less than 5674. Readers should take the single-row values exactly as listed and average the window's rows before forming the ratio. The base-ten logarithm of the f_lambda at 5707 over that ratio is 1.61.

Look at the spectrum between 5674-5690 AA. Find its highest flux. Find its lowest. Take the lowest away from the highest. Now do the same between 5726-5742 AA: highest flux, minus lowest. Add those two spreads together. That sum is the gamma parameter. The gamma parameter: 14.3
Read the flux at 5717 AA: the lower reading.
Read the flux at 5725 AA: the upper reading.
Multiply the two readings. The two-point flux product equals 1548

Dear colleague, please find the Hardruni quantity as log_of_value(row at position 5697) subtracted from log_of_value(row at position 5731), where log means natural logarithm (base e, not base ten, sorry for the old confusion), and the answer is -0.13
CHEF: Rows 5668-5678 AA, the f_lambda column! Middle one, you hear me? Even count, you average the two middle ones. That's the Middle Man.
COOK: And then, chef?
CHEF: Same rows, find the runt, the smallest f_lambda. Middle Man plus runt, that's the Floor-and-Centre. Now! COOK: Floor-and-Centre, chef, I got 86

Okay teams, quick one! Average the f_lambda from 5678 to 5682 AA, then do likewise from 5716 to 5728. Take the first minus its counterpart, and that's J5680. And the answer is 1.4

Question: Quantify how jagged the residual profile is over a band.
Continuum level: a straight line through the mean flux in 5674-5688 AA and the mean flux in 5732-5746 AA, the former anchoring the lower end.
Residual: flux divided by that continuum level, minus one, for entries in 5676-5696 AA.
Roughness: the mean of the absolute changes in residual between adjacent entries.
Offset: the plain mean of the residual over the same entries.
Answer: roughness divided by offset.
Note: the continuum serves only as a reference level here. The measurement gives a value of -9.3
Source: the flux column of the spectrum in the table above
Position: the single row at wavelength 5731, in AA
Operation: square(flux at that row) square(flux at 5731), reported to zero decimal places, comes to 1383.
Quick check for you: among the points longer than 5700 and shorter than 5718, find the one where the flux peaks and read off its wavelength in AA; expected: 5717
